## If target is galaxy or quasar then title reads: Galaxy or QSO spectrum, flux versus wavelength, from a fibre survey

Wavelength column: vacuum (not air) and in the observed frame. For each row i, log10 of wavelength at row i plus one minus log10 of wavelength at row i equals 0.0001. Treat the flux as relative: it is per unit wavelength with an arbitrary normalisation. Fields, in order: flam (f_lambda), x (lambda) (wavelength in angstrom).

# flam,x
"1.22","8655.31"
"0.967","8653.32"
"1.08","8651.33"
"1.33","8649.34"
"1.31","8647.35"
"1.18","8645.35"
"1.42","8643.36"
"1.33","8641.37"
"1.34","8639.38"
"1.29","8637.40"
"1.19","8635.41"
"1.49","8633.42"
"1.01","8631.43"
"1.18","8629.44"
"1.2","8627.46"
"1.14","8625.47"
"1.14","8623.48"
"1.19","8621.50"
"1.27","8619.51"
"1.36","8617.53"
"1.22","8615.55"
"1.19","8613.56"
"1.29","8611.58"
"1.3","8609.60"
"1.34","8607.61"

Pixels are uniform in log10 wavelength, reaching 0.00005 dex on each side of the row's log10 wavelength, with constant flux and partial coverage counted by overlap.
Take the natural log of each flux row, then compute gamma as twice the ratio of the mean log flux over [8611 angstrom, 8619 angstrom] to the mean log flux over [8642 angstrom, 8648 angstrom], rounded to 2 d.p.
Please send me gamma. 1.78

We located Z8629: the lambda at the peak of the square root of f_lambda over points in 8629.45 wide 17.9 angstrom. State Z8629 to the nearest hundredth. 8633.42 angstrom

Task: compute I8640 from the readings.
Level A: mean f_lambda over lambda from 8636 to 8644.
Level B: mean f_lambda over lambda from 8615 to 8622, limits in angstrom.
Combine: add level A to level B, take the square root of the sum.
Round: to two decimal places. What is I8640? 1.61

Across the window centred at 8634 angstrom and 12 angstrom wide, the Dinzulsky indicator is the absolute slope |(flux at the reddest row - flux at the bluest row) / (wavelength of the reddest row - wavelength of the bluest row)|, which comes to 0.016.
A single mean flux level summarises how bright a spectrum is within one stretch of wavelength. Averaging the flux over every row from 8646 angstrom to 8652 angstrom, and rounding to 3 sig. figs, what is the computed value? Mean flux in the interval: 1.24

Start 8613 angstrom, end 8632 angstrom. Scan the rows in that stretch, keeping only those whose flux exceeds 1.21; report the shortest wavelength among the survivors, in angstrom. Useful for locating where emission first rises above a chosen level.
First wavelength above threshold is 8615.55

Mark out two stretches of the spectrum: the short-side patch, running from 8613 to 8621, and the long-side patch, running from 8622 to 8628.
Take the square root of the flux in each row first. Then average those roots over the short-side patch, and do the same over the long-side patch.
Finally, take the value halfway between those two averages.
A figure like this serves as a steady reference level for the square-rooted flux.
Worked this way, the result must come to 1.10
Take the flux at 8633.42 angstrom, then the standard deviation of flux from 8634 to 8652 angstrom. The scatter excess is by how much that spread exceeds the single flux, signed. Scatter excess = -1.39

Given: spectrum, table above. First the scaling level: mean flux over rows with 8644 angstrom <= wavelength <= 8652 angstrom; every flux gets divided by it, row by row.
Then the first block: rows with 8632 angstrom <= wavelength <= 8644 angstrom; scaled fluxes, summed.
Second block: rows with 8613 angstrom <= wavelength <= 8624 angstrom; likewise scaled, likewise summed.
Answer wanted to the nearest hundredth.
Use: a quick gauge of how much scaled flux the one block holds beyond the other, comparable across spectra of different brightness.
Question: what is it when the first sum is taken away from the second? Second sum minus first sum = -0.56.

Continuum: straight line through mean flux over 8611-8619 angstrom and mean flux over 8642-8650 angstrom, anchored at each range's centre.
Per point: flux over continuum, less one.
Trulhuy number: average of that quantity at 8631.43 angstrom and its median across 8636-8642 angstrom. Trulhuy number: -0.10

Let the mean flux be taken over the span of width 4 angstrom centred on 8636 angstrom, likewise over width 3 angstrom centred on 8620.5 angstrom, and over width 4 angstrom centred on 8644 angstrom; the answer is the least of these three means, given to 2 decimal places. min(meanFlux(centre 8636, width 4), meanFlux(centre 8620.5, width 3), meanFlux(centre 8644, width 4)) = 1.23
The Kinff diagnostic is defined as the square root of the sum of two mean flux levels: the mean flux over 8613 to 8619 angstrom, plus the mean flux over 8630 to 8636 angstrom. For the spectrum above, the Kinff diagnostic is 1.58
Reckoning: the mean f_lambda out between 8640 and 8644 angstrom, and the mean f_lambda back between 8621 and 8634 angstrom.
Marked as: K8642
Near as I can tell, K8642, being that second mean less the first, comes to -0.18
